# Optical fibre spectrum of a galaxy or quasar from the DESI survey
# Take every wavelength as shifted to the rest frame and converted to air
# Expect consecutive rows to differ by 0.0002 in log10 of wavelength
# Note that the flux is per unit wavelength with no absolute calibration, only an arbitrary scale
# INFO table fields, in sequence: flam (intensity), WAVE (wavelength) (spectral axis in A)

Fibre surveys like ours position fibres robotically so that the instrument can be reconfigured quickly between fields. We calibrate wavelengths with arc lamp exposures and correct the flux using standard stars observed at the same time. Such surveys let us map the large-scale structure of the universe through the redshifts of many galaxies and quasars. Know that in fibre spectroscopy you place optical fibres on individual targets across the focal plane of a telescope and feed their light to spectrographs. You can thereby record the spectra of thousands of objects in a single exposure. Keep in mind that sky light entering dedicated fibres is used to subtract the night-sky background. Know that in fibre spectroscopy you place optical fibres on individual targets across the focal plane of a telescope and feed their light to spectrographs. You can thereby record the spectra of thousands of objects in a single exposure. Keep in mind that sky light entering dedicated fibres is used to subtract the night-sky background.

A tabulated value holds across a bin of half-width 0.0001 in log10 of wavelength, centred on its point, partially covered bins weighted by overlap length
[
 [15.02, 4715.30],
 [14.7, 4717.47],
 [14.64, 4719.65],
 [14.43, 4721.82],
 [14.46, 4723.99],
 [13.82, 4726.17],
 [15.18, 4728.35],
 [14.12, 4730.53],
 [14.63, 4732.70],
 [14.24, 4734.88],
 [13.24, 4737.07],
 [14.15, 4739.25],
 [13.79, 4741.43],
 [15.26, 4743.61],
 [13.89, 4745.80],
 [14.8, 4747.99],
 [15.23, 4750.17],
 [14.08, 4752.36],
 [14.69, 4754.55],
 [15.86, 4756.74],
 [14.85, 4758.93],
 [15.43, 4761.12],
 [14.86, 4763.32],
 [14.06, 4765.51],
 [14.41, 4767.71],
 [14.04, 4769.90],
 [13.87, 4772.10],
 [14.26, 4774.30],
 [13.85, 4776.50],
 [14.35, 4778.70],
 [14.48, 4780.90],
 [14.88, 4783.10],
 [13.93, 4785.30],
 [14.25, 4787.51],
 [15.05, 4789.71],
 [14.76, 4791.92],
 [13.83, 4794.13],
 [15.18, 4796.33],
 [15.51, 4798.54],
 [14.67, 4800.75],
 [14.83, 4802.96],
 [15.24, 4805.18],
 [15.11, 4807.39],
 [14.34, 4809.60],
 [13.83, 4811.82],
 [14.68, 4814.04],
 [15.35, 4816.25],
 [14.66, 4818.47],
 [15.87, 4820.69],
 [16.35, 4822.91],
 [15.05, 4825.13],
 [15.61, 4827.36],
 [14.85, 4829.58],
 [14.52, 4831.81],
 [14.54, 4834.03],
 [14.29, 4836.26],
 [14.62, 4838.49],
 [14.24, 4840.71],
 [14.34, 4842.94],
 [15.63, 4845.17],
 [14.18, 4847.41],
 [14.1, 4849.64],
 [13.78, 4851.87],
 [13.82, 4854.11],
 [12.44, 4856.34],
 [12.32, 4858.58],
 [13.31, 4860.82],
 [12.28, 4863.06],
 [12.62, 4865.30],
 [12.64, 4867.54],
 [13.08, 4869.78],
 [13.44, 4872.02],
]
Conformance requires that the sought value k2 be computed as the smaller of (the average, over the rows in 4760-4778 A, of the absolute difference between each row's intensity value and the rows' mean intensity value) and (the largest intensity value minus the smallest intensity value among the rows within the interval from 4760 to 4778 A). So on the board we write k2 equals 0.41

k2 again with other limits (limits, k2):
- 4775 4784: 0.29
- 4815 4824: 0.55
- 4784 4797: 0.50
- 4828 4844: 0.17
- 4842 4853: 0.49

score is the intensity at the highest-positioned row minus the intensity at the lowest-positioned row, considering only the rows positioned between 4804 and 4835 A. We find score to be -0.7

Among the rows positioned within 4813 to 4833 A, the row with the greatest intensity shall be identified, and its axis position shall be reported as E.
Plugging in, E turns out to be 4822.91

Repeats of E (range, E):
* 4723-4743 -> 4728.35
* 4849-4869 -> 4849.64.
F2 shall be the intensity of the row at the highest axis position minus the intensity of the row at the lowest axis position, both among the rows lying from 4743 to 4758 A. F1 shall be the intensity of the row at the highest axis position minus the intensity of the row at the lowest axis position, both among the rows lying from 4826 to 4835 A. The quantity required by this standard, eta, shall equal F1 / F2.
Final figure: -1.8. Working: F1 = -1.1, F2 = 0.6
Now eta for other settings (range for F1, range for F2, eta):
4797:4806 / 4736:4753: -0.3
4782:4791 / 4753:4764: 1.0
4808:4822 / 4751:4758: 0.9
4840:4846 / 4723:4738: -1.1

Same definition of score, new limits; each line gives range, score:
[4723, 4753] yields -0.4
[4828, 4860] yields -2.5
